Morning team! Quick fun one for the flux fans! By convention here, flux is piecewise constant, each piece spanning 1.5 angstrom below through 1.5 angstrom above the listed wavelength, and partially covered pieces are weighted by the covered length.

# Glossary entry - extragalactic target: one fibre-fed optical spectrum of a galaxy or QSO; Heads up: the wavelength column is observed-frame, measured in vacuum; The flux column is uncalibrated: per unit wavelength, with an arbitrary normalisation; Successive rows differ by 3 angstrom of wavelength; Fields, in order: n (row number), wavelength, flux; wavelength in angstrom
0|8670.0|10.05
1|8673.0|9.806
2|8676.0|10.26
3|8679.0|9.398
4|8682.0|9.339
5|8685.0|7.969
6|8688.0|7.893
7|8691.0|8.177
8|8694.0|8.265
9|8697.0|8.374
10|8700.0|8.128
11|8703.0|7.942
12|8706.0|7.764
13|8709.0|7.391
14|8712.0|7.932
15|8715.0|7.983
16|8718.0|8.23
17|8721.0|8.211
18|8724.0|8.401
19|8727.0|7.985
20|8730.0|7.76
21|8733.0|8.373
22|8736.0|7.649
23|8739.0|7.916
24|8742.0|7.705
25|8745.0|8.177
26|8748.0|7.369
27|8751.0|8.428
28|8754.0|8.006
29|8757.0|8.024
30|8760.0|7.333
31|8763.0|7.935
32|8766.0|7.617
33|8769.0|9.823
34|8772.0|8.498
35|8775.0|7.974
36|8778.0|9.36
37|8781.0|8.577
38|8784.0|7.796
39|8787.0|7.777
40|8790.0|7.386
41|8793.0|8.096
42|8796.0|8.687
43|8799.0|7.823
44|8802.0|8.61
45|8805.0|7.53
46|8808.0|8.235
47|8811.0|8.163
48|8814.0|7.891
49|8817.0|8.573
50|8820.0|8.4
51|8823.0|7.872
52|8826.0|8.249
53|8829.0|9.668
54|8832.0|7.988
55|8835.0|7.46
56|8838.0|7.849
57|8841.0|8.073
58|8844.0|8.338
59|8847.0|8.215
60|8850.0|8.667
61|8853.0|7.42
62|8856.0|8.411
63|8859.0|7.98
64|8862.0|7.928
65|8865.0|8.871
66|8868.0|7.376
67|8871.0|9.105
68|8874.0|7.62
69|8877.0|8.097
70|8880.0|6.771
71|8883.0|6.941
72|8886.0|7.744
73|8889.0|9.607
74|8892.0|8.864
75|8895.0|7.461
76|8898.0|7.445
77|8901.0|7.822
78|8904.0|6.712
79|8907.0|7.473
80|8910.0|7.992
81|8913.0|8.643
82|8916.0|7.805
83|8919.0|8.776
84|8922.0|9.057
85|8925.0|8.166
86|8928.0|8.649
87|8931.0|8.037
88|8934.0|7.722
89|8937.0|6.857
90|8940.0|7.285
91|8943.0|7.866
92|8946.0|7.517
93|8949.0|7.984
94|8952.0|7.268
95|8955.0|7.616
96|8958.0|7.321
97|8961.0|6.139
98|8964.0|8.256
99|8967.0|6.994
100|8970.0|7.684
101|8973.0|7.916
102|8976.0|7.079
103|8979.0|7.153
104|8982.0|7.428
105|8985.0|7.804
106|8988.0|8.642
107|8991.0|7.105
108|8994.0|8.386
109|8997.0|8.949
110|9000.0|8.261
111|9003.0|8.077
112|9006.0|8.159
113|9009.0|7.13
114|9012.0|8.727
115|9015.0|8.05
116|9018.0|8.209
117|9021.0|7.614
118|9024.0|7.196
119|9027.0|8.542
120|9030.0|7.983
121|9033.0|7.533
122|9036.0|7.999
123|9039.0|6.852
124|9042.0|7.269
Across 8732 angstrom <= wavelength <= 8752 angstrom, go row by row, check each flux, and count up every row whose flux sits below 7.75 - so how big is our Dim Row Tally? 3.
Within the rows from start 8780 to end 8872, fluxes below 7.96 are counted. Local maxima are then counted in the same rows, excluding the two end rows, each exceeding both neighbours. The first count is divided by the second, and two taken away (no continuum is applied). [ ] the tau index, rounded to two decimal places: -0.67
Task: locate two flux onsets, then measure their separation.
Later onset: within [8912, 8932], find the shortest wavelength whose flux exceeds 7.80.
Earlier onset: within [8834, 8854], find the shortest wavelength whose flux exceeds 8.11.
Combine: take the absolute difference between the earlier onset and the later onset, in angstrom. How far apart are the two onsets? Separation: 69 angstrom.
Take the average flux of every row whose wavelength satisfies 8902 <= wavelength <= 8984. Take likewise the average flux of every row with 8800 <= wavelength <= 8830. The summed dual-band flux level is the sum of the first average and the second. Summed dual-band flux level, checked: 16.0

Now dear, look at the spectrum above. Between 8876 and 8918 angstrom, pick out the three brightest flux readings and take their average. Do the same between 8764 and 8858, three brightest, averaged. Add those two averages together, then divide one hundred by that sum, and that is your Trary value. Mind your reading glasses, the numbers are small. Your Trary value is 5.36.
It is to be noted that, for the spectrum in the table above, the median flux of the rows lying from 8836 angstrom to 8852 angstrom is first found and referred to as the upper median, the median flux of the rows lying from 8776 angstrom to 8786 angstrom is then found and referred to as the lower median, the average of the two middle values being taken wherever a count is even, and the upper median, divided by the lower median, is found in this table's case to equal 0.96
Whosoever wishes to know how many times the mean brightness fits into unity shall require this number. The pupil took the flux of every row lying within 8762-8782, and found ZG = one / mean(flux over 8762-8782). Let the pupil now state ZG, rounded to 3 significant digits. 0.117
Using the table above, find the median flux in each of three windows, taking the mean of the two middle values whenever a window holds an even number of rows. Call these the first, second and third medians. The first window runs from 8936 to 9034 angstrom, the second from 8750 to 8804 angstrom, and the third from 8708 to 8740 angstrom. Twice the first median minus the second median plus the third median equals 15.3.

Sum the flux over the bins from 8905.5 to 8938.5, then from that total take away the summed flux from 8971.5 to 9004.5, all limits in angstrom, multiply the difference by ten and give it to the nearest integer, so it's 24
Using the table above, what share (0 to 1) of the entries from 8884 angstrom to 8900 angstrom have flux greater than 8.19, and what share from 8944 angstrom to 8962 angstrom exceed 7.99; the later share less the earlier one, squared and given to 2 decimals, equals 0.16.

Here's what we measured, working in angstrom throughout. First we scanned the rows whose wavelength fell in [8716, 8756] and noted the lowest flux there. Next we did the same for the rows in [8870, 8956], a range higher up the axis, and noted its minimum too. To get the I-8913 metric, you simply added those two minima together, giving 14.1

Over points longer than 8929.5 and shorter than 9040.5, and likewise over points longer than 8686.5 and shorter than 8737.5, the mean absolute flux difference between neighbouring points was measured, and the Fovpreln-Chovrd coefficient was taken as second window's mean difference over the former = 0.4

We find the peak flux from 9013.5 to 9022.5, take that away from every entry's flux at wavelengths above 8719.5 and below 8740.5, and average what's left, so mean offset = -0.2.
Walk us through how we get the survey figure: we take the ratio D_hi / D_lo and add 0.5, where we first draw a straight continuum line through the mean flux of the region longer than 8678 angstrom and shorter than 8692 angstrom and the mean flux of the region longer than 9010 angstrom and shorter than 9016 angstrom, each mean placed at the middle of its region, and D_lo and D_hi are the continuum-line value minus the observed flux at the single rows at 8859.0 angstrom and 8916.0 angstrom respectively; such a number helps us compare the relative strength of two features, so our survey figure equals 1.8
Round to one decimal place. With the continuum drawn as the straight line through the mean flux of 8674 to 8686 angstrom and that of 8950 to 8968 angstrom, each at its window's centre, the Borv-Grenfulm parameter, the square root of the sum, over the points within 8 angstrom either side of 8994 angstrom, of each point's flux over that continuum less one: 0.9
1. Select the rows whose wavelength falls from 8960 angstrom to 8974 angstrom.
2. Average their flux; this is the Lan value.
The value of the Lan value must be 7.4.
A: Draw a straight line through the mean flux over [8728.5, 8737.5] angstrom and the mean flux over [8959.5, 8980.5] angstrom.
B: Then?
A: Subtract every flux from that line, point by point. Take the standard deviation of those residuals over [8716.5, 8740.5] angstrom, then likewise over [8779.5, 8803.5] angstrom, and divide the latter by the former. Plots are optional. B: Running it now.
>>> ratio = 1.8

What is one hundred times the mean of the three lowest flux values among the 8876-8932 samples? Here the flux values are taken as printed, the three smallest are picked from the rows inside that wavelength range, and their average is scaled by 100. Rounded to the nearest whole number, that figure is 681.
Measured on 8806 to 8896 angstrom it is 703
